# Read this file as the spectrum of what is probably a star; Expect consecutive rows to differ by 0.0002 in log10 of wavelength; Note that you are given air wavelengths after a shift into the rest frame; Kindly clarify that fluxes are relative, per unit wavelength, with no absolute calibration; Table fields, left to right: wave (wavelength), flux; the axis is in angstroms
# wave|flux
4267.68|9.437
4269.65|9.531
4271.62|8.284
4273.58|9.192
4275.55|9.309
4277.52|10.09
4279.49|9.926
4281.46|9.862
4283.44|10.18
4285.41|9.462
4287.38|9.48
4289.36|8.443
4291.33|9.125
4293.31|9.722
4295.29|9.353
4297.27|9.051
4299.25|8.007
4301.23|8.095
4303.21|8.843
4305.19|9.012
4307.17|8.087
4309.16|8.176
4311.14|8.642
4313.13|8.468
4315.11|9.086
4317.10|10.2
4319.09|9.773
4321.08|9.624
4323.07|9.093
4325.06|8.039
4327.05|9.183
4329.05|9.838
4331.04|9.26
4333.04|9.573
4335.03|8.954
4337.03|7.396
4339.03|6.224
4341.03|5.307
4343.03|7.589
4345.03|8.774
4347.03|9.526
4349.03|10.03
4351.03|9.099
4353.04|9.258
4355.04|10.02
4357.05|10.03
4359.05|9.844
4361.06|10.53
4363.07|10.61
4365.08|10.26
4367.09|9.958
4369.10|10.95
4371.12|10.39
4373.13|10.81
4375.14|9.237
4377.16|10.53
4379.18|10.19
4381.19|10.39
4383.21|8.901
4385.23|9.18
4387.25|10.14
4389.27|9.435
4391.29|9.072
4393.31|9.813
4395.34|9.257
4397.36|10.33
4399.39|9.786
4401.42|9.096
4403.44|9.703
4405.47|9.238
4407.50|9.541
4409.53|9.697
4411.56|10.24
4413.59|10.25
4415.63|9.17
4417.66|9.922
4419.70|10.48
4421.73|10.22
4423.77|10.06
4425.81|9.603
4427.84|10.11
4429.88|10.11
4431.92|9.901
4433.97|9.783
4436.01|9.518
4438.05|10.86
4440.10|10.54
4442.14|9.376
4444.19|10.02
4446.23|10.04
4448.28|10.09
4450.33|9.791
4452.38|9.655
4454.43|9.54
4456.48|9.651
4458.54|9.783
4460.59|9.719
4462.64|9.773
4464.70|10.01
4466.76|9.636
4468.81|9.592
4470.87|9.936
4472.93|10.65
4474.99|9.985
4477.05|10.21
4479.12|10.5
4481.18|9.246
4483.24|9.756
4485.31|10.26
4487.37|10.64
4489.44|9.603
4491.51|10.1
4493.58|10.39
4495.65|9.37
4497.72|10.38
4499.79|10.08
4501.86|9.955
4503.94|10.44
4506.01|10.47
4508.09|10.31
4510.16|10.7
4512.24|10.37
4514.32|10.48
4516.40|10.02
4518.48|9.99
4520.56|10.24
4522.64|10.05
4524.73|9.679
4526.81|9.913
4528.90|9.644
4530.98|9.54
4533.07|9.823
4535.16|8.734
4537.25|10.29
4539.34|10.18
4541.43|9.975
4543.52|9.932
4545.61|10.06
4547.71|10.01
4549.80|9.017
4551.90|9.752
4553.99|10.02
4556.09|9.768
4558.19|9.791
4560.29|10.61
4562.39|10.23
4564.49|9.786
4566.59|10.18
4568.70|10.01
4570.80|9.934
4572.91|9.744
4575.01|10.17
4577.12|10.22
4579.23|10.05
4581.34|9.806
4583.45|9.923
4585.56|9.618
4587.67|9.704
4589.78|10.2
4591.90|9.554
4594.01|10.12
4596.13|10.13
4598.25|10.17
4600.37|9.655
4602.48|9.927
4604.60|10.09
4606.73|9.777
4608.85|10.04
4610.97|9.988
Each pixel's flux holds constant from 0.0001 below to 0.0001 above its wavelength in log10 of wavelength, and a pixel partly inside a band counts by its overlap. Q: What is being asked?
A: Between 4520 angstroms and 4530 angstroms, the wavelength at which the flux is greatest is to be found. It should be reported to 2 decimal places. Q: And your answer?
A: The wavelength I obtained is 4520.56 angstroms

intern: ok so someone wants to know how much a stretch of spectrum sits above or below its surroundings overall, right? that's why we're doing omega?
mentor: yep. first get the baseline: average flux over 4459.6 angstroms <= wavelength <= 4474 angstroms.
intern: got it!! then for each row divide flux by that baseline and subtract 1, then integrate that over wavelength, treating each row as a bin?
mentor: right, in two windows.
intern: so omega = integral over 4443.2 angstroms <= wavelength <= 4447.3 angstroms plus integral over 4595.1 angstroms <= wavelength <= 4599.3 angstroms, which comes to 0.16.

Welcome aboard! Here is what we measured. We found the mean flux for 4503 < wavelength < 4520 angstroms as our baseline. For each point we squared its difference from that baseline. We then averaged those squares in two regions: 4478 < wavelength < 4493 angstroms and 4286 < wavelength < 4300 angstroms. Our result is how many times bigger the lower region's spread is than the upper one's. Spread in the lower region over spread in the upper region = 6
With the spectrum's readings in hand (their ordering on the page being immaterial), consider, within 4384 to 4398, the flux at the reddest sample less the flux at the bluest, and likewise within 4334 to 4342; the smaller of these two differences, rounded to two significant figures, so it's -3.6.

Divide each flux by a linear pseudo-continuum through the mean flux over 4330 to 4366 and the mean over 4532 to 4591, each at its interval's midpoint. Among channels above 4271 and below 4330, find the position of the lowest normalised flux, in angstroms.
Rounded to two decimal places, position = 4325.06 angstroms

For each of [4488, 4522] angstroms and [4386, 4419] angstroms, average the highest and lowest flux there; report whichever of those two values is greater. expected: 10.0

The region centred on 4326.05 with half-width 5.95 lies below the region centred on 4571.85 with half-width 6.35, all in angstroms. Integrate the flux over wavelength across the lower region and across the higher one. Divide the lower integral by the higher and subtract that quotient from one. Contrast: 0.1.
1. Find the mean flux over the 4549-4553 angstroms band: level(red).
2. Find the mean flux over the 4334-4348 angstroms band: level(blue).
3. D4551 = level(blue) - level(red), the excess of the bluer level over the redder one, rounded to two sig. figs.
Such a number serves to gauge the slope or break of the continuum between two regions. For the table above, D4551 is -1.7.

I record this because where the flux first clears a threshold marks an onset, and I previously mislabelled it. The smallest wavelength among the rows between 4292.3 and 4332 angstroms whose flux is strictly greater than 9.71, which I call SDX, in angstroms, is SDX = 4293.31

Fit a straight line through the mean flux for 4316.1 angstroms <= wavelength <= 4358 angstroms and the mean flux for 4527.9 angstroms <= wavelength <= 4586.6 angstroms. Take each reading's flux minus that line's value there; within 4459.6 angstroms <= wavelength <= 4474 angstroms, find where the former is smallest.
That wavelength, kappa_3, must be 4468.81 angstroms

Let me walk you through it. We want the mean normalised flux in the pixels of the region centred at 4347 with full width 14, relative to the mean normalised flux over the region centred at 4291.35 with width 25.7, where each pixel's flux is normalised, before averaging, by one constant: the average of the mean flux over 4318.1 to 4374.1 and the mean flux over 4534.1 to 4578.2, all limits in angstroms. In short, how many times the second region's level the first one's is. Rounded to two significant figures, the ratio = 0.93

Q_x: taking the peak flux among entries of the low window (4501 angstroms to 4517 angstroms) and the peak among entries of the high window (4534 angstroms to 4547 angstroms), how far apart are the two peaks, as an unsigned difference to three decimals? 0.410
